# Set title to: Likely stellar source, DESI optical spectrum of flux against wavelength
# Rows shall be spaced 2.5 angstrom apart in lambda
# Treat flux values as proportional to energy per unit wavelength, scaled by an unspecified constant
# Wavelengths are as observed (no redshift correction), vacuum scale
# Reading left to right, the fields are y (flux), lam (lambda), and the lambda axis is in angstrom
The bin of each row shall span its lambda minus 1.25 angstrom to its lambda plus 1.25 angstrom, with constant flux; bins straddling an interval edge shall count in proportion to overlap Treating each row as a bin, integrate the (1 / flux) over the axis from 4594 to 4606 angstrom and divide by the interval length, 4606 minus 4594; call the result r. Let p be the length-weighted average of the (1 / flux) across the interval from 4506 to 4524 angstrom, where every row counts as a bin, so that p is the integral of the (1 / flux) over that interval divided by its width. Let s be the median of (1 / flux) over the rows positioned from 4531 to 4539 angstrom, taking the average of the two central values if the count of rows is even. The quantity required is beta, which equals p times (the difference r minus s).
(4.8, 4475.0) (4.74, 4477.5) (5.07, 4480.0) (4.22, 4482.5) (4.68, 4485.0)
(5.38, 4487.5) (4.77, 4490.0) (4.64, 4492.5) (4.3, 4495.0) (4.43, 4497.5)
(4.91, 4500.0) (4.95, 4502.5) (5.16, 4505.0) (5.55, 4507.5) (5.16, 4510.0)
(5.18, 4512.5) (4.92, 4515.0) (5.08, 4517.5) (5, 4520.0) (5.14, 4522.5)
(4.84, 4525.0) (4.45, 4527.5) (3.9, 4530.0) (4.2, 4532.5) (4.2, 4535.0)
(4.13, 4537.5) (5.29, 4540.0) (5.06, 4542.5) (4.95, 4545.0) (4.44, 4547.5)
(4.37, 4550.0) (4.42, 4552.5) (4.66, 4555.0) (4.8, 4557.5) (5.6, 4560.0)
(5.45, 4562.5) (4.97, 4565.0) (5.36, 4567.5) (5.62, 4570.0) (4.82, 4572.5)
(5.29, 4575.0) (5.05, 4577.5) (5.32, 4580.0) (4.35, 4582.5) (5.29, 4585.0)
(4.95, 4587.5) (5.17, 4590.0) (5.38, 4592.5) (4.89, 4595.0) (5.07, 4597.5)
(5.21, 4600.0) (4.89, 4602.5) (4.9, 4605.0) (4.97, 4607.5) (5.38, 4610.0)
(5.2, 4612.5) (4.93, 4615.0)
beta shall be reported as -0.007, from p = 0.195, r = 0.200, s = 0.238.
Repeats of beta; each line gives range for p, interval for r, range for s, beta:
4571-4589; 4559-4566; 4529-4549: -0.009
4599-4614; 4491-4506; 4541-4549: 0.002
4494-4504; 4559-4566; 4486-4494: -0.005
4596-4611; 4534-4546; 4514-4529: 0.002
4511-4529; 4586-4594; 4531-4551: -0.007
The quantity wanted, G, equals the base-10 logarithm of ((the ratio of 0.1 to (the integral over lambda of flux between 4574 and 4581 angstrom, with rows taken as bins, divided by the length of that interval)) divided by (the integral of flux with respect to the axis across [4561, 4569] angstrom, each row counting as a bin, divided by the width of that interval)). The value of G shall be -2.44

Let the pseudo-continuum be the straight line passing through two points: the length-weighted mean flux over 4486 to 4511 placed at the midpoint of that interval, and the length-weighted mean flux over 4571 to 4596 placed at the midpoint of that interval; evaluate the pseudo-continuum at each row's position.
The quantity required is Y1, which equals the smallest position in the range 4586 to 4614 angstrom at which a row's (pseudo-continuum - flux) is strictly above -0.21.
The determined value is 4587.5 angstrom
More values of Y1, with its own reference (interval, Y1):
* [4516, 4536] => 4517.5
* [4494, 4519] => 4495.0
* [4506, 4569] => 4515.0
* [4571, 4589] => 4572.5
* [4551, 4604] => 4552.5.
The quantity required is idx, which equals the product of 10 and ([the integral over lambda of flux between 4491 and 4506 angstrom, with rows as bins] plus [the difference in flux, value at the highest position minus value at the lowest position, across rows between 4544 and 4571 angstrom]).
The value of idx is 715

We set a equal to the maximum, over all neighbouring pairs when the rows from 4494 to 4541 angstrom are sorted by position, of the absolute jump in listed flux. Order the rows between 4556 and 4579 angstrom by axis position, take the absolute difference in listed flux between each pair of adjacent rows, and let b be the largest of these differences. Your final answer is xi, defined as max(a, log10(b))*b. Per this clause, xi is 0.93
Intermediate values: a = 1.16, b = 0.80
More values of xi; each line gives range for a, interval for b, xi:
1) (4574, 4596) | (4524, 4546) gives 1.13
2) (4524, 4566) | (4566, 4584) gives 1.13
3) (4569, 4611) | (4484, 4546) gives 1.13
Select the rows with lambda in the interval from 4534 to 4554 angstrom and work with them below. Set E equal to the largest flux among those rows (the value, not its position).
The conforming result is 5.29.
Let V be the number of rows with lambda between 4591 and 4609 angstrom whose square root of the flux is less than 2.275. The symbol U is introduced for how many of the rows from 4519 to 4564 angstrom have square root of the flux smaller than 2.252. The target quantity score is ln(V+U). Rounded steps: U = 14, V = 5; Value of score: 2.9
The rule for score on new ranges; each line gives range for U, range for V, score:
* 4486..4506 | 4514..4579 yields 3.3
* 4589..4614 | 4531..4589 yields 3.0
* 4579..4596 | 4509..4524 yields 2.1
